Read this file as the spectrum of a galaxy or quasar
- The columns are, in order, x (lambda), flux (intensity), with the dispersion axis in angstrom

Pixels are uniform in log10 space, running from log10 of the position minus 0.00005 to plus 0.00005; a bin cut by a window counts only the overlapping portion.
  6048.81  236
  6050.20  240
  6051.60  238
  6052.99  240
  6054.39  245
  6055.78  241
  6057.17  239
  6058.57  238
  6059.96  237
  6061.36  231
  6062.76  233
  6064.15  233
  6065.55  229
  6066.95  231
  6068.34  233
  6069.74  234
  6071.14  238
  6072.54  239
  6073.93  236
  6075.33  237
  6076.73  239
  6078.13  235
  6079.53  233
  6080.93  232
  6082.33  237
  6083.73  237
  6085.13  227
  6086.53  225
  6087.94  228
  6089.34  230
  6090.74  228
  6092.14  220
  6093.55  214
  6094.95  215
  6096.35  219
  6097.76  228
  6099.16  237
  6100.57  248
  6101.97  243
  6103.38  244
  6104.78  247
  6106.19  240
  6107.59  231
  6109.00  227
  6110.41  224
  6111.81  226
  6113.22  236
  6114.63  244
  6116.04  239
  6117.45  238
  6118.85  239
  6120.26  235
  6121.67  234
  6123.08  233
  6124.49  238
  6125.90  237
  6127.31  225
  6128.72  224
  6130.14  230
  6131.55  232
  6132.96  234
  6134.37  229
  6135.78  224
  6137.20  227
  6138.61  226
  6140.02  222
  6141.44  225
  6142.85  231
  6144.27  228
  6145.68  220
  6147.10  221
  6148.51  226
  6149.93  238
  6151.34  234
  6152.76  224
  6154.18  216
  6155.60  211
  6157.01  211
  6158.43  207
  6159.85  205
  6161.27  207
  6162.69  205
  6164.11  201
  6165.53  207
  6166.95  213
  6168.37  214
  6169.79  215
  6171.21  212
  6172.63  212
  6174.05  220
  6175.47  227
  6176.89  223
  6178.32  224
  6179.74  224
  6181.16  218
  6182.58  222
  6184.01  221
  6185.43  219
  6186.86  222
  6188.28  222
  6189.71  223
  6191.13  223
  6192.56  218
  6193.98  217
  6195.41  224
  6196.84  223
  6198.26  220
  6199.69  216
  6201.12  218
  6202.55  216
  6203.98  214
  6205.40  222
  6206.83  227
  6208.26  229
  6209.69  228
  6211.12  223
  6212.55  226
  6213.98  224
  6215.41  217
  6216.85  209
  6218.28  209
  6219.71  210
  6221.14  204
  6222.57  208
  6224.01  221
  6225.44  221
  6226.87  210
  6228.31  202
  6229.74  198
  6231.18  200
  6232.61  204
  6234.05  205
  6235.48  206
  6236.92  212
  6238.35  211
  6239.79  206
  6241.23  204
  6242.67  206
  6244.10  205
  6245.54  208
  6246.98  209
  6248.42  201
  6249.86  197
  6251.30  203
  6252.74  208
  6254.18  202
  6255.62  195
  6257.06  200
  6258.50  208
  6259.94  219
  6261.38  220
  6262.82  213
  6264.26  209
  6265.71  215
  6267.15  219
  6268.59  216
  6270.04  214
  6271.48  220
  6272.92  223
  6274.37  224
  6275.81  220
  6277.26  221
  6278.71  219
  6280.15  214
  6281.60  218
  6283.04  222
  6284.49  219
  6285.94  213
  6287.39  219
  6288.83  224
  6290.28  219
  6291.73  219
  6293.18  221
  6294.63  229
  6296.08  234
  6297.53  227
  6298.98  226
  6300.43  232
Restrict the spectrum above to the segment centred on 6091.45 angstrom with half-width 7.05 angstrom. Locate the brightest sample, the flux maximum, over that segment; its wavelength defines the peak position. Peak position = 6089.34 angstrom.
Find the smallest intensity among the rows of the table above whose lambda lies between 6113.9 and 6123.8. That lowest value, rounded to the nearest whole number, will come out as 233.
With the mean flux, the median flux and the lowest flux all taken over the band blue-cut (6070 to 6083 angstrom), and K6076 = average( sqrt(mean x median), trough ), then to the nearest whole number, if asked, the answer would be 234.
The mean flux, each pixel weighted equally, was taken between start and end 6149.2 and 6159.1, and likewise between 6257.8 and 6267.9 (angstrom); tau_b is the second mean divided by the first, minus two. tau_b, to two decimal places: -1.02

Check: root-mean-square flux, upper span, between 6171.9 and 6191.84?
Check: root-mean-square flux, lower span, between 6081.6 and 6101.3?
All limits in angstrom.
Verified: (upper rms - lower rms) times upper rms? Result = -1506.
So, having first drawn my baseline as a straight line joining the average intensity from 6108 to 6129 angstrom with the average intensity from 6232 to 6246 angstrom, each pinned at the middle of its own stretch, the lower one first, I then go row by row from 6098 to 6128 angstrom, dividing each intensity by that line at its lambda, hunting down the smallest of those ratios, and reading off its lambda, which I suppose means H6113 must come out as 6110.41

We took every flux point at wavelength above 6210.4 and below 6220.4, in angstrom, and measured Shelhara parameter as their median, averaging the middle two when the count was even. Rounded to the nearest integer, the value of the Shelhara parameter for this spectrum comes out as 217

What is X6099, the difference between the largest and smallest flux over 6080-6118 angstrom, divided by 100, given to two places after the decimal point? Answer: 0.34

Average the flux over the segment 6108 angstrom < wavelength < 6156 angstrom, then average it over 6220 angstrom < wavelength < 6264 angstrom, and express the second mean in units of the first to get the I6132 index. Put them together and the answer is 0.90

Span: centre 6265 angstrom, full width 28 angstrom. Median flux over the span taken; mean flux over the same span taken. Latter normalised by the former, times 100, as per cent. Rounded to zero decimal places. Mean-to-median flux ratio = 99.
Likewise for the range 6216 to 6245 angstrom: 101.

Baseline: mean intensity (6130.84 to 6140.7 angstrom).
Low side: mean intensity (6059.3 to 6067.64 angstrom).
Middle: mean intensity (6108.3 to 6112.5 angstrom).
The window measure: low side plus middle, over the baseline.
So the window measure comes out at 2.01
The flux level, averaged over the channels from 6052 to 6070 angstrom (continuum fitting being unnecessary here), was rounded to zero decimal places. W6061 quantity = 236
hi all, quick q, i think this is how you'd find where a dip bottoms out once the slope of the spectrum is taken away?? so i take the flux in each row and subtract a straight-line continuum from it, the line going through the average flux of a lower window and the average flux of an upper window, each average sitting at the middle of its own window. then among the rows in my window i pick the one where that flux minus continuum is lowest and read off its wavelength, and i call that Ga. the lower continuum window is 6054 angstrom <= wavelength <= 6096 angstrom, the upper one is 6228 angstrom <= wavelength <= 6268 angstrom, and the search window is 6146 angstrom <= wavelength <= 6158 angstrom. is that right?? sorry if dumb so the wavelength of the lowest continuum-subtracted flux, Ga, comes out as 6155.60 angstrom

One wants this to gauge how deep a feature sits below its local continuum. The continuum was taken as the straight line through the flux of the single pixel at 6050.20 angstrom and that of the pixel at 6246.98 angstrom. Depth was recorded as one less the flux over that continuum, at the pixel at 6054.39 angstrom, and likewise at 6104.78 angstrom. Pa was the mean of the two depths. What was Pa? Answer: -0.046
